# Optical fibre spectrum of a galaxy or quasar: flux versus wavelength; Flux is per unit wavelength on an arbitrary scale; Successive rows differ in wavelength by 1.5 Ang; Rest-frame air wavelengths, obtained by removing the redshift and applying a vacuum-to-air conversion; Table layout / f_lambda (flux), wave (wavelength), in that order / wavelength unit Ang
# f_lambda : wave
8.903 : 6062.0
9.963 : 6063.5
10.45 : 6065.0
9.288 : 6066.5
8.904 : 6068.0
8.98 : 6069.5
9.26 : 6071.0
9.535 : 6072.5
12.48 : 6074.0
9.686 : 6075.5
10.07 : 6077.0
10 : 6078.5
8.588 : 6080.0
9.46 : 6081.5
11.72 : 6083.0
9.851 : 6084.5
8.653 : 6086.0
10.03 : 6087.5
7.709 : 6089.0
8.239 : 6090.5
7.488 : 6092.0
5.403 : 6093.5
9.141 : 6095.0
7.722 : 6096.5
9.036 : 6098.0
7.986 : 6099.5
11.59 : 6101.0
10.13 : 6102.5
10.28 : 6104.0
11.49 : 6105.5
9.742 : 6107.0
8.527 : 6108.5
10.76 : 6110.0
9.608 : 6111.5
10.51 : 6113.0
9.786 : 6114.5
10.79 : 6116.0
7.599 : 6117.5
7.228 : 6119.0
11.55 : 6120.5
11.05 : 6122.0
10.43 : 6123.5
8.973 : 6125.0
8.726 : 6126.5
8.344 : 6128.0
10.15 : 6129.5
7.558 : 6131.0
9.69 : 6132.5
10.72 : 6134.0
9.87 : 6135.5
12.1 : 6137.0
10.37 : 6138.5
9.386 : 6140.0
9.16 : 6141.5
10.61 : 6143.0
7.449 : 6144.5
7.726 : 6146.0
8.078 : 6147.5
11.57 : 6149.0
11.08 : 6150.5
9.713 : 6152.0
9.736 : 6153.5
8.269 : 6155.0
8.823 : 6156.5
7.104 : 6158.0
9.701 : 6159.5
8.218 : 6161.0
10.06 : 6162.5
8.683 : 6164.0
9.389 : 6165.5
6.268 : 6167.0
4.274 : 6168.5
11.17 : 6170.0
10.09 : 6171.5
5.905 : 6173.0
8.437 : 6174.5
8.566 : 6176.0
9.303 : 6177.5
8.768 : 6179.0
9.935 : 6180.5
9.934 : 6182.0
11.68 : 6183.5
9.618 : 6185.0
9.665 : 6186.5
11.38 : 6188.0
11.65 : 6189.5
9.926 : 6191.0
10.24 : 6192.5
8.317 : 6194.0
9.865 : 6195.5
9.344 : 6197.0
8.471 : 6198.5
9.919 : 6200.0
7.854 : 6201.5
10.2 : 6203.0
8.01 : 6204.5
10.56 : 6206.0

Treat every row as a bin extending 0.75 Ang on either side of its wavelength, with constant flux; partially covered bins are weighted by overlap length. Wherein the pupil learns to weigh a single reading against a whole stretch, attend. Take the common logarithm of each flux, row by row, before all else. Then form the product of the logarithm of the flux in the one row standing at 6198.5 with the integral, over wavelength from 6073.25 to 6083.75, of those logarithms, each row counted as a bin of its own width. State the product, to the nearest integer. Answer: 10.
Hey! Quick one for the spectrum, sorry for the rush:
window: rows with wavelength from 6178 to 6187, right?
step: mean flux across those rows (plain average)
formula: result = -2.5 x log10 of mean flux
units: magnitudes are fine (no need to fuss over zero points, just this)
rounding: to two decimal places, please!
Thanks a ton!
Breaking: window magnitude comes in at -2.49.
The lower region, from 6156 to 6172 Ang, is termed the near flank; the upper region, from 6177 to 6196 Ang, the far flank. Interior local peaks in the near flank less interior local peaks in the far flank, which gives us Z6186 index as 0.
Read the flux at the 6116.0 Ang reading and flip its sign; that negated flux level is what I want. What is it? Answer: -11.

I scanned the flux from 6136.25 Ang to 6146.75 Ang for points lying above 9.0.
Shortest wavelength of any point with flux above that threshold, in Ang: 6137.0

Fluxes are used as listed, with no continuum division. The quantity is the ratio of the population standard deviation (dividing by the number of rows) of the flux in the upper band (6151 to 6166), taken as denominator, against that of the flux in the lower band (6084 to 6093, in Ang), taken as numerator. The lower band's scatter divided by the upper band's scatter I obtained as 1.1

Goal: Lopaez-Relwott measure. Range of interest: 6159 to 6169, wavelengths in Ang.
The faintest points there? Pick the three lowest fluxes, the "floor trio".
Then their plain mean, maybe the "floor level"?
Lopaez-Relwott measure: 6.3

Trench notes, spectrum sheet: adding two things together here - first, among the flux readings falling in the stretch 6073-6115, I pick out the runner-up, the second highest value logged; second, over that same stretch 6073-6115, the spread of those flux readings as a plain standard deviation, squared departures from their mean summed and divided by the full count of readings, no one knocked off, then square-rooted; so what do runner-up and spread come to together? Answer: 13.2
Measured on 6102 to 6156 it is 12.9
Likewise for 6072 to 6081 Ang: 11.3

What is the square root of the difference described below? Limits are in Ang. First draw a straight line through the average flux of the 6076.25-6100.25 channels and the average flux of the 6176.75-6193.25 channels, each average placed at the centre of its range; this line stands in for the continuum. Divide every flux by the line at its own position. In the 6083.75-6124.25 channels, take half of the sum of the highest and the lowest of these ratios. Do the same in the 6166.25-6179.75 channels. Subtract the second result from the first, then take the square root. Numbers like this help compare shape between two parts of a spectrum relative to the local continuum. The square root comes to 0.42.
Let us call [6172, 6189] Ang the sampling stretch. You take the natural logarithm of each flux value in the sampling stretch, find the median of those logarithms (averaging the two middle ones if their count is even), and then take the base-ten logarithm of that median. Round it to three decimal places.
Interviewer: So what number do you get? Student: 0.355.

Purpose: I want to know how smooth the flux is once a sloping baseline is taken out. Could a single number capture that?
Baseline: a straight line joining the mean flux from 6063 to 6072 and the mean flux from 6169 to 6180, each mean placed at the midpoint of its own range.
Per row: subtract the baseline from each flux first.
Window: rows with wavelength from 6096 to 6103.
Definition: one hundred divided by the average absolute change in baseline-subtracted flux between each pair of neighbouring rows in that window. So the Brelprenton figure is 54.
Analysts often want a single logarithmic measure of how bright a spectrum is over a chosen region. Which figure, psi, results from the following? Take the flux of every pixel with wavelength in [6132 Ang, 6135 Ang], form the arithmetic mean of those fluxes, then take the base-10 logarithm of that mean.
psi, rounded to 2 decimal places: 1.01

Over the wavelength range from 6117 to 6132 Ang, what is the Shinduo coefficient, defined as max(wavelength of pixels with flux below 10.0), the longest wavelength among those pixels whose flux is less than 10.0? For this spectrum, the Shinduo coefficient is 6131.0 Ang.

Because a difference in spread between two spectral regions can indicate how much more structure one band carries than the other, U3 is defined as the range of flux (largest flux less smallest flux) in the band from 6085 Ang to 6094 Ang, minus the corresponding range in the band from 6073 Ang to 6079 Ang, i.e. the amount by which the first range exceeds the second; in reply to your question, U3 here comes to 1.8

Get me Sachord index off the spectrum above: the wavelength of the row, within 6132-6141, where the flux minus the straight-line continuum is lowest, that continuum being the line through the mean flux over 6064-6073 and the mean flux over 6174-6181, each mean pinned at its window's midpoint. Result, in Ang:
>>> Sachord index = 6140.0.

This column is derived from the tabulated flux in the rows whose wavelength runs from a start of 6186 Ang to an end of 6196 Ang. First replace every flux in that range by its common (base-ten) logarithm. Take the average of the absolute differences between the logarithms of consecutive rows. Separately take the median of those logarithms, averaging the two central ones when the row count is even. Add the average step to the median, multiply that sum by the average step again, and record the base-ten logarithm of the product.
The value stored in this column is -1.24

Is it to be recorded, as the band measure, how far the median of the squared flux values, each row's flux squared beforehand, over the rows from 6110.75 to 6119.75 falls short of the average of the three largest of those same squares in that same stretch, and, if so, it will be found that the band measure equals 14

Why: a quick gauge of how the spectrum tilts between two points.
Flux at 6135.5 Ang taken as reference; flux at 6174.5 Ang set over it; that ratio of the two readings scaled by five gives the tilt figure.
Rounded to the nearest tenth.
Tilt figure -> 4.3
